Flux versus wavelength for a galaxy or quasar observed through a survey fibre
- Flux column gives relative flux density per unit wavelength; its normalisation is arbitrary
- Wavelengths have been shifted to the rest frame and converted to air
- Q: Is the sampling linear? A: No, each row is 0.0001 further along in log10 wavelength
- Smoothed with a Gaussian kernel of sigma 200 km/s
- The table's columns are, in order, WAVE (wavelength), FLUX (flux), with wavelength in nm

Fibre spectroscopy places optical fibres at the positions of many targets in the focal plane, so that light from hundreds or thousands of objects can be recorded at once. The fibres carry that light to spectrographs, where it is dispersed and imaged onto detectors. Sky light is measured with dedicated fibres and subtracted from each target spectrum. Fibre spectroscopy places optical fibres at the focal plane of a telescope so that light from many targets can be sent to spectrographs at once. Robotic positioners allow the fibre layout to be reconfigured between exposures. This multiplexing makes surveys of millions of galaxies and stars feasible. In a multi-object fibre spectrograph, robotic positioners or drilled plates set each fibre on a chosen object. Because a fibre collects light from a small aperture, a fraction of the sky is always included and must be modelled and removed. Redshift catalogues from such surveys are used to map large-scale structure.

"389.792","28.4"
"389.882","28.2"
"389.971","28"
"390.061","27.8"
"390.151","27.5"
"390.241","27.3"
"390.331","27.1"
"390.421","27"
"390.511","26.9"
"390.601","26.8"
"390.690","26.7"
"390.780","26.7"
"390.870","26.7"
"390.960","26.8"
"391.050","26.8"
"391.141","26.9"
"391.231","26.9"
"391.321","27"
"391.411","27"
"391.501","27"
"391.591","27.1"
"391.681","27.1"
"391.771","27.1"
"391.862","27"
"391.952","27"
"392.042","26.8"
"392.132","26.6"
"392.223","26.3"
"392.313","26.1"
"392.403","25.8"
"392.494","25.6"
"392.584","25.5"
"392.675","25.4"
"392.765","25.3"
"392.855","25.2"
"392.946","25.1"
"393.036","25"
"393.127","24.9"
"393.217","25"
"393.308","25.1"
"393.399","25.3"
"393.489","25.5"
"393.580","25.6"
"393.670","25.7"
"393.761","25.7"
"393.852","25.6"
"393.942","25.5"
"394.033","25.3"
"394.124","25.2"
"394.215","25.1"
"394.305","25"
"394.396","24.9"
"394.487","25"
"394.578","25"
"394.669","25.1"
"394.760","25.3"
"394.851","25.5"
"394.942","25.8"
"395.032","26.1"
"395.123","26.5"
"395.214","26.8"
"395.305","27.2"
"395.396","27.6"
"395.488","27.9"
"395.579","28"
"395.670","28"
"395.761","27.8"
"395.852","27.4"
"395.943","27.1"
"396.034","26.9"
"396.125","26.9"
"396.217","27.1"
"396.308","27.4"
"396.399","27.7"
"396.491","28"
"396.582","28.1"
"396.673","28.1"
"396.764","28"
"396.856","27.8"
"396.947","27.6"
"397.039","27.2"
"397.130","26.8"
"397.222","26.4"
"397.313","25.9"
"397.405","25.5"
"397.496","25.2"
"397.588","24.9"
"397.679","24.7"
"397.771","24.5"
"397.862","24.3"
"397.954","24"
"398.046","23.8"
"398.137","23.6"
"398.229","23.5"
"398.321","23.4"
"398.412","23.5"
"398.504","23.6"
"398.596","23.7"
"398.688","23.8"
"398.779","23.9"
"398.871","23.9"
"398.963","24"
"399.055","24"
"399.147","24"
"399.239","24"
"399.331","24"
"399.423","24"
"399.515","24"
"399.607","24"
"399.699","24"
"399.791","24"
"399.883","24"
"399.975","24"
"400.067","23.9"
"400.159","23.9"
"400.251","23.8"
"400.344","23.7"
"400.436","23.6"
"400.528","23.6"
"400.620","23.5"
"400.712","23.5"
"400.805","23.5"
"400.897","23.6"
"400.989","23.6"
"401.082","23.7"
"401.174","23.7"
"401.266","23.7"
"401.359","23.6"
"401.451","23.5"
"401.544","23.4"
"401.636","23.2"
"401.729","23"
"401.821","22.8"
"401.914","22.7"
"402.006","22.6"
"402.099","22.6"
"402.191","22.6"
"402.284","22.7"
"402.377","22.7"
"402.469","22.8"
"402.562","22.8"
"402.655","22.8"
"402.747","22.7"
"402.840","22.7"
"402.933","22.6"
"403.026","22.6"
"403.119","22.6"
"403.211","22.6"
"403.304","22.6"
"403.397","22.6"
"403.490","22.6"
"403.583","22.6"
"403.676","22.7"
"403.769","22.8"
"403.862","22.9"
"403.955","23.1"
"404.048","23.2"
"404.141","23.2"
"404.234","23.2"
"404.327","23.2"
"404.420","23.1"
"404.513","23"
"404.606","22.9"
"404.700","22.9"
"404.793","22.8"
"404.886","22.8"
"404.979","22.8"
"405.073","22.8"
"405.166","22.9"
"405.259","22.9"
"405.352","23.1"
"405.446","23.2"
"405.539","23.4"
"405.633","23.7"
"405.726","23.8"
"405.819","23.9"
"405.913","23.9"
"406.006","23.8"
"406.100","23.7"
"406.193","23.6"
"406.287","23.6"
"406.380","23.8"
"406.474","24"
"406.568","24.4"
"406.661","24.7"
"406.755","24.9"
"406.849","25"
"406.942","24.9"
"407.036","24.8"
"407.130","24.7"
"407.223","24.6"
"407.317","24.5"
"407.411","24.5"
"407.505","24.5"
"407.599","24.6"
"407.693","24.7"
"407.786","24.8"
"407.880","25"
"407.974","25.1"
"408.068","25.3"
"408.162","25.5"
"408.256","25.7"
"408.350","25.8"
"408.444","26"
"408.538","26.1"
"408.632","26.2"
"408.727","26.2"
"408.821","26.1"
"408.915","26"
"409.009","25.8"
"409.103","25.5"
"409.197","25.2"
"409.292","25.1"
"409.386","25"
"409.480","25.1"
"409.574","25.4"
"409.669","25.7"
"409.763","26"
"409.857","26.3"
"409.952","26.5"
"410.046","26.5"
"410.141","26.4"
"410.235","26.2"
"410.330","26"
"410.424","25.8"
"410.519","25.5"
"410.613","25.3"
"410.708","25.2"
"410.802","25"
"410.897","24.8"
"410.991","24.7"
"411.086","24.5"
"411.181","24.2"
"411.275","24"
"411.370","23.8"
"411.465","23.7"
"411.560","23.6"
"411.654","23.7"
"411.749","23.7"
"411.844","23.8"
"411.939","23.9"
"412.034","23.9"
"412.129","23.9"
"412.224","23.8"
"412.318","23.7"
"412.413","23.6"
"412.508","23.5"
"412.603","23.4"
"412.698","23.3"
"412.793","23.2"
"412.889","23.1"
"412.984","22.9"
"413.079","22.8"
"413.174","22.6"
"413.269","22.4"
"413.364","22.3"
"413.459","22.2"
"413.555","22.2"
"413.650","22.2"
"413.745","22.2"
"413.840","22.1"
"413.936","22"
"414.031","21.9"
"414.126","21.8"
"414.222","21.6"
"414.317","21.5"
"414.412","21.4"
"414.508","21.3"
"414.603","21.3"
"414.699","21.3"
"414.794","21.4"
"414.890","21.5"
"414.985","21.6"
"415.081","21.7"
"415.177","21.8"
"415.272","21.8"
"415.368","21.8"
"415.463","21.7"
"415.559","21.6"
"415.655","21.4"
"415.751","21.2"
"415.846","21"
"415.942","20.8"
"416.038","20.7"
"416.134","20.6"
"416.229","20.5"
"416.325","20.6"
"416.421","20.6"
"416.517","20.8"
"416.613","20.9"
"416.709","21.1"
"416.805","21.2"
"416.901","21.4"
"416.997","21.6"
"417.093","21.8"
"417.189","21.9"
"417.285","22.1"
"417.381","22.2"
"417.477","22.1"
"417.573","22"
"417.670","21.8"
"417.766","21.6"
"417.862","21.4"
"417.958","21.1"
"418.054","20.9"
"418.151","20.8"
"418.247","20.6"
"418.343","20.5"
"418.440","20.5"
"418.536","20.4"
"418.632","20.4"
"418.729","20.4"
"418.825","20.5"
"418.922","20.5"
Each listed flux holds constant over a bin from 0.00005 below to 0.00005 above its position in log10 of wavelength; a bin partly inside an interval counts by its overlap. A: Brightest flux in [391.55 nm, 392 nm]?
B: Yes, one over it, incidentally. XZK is 0.037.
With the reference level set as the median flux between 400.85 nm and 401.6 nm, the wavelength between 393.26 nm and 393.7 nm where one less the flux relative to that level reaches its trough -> 393.670 nm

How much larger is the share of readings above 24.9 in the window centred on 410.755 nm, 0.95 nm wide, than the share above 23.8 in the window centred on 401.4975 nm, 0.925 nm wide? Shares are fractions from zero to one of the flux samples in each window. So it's 0.60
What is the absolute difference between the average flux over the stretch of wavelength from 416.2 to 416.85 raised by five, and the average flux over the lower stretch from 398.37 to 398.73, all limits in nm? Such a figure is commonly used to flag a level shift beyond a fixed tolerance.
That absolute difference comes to 2.2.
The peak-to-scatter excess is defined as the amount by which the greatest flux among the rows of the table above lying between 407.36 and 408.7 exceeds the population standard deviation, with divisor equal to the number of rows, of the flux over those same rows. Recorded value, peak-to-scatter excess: 25.6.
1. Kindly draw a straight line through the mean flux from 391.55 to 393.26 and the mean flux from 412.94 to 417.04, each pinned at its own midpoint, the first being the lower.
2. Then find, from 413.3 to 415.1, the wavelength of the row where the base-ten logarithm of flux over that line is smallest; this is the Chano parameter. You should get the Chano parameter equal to 414.508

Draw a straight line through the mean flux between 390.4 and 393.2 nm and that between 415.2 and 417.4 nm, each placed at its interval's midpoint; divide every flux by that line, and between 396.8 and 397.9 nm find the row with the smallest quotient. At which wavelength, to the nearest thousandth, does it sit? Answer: 397.862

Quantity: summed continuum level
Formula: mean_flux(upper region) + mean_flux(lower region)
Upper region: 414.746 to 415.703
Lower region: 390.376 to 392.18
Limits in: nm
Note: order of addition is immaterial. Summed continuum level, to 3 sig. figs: 48.5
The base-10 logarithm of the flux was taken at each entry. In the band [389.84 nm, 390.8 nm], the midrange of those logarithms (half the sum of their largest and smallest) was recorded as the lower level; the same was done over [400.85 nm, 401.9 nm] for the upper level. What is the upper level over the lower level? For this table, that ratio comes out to 0.95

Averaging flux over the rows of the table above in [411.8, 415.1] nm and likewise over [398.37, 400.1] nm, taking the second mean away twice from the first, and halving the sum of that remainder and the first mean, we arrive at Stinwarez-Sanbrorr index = -1.4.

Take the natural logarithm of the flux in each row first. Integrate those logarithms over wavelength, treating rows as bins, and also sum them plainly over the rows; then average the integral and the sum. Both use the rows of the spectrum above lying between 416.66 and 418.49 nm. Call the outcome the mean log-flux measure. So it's 31.9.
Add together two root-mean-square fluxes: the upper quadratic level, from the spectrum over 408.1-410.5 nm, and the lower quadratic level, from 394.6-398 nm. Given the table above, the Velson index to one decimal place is 52.5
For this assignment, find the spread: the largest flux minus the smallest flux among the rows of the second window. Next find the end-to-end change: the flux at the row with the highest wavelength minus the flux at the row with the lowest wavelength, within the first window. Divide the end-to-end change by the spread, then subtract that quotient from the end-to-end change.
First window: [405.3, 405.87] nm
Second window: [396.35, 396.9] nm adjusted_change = -1.2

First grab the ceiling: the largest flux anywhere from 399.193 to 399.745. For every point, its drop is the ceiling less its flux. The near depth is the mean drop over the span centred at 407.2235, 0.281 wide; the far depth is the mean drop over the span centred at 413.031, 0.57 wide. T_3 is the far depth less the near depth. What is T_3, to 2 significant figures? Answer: 1.8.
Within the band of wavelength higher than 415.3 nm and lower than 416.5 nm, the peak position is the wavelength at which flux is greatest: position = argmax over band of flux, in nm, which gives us 415.368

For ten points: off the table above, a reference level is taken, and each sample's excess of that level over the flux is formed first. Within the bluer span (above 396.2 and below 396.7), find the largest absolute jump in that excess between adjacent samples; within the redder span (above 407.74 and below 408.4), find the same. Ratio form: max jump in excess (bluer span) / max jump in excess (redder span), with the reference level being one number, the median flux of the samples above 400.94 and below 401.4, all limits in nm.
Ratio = 1.5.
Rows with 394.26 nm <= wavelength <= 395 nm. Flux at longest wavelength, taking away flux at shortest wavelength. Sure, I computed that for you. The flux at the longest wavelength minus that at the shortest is 0.8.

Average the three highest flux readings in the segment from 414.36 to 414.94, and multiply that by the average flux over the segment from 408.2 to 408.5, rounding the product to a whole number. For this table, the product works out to 554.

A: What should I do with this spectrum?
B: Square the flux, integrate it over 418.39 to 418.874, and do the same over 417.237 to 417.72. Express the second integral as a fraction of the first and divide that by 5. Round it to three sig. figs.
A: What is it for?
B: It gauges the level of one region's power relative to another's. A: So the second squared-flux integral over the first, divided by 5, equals 0.232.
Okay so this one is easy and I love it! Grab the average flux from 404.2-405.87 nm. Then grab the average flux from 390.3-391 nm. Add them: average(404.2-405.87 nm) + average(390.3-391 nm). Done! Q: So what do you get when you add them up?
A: 50.0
